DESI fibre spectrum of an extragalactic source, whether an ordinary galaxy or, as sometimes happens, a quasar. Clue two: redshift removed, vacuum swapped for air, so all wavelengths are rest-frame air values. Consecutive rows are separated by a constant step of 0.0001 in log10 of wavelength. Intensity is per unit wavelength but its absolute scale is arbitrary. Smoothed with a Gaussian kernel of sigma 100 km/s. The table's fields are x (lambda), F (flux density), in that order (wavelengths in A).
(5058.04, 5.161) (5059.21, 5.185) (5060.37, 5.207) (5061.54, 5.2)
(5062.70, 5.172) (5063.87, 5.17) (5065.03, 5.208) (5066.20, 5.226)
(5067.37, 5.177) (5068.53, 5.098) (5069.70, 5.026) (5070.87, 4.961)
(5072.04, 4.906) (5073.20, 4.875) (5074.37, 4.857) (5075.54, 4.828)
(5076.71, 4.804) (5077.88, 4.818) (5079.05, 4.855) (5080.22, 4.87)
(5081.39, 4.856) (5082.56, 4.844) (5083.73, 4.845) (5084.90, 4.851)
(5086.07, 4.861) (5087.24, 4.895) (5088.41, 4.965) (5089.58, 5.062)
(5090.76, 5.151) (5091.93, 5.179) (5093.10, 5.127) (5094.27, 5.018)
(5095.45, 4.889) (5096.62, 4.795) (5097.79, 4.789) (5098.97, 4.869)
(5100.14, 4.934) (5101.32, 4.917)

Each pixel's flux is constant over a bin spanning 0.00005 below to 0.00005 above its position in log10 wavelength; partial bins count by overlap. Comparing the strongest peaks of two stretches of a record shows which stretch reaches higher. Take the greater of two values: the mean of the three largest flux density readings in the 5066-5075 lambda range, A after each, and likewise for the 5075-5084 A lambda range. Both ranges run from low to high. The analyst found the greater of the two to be 5.17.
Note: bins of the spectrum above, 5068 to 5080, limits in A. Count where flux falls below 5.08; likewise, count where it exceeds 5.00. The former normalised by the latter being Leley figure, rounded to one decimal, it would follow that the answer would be 4.5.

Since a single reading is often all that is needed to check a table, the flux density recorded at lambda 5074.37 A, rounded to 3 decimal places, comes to 4.857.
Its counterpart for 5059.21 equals 5.185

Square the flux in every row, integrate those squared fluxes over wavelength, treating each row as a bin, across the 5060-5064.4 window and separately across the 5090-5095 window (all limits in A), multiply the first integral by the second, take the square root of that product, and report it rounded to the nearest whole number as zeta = 124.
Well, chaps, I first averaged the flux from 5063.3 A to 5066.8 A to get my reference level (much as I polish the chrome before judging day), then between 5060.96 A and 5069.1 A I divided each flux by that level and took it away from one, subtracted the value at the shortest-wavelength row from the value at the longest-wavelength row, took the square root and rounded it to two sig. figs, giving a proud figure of 0.14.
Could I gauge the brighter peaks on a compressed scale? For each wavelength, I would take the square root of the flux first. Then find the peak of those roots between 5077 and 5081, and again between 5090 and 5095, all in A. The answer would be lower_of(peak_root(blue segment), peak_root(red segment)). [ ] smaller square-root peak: 2.21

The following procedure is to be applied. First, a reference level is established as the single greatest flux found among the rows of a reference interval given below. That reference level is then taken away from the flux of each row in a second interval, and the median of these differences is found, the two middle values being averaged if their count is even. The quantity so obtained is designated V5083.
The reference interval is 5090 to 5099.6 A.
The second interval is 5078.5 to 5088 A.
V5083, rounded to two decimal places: -0.32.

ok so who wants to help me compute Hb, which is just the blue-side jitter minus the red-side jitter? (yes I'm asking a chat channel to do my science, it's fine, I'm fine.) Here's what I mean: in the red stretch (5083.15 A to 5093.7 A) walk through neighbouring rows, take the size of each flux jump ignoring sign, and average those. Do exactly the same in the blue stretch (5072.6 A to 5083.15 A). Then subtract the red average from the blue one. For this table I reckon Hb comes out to -0.028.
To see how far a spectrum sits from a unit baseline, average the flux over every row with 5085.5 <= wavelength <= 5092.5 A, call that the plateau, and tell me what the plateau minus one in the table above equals 4.02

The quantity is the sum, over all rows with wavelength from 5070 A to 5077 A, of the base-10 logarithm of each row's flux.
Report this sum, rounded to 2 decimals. 4.13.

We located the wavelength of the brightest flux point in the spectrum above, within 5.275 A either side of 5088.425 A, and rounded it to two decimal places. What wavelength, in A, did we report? 5091.93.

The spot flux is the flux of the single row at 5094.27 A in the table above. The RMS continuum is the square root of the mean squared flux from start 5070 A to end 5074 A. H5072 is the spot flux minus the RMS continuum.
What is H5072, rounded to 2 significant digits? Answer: 0.10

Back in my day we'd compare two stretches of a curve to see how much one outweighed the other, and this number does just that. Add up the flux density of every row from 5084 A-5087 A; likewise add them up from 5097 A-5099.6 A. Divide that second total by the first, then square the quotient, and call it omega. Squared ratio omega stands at 0.99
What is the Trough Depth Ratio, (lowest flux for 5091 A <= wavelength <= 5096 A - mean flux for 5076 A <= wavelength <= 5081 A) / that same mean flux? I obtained 0.011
